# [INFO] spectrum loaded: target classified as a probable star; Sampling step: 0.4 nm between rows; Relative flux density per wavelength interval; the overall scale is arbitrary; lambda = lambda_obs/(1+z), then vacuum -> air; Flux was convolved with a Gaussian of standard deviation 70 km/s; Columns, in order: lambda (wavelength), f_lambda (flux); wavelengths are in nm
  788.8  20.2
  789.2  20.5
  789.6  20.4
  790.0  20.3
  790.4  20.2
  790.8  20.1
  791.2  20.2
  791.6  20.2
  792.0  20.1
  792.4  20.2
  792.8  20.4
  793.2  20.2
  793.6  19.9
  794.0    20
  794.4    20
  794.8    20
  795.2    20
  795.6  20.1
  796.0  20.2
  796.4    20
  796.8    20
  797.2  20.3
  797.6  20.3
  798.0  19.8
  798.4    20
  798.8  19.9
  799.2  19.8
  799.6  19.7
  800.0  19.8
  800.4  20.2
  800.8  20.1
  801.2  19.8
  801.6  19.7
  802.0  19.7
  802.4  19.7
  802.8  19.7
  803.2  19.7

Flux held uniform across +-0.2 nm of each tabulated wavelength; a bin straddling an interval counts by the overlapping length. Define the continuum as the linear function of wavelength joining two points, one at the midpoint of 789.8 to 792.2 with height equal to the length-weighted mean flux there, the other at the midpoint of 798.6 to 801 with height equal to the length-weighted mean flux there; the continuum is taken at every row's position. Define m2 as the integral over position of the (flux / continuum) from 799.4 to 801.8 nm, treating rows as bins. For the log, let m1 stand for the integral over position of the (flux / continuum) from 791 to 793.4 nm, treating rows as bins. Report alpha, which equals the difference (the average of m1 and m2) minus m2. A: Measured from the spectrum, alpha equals 0.005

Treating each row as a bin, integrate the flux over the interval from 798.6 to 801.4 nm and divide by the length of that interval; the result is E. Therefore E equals 19.9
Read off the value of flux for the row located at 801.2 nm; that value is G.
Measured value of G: 19.8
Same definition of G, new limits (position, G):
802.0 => 19.7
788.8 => 20.2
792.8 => 20.4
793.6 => 19.9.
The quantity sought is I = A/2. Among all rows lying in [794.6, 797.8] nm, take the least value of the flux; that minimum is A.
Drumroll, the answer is 10.0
